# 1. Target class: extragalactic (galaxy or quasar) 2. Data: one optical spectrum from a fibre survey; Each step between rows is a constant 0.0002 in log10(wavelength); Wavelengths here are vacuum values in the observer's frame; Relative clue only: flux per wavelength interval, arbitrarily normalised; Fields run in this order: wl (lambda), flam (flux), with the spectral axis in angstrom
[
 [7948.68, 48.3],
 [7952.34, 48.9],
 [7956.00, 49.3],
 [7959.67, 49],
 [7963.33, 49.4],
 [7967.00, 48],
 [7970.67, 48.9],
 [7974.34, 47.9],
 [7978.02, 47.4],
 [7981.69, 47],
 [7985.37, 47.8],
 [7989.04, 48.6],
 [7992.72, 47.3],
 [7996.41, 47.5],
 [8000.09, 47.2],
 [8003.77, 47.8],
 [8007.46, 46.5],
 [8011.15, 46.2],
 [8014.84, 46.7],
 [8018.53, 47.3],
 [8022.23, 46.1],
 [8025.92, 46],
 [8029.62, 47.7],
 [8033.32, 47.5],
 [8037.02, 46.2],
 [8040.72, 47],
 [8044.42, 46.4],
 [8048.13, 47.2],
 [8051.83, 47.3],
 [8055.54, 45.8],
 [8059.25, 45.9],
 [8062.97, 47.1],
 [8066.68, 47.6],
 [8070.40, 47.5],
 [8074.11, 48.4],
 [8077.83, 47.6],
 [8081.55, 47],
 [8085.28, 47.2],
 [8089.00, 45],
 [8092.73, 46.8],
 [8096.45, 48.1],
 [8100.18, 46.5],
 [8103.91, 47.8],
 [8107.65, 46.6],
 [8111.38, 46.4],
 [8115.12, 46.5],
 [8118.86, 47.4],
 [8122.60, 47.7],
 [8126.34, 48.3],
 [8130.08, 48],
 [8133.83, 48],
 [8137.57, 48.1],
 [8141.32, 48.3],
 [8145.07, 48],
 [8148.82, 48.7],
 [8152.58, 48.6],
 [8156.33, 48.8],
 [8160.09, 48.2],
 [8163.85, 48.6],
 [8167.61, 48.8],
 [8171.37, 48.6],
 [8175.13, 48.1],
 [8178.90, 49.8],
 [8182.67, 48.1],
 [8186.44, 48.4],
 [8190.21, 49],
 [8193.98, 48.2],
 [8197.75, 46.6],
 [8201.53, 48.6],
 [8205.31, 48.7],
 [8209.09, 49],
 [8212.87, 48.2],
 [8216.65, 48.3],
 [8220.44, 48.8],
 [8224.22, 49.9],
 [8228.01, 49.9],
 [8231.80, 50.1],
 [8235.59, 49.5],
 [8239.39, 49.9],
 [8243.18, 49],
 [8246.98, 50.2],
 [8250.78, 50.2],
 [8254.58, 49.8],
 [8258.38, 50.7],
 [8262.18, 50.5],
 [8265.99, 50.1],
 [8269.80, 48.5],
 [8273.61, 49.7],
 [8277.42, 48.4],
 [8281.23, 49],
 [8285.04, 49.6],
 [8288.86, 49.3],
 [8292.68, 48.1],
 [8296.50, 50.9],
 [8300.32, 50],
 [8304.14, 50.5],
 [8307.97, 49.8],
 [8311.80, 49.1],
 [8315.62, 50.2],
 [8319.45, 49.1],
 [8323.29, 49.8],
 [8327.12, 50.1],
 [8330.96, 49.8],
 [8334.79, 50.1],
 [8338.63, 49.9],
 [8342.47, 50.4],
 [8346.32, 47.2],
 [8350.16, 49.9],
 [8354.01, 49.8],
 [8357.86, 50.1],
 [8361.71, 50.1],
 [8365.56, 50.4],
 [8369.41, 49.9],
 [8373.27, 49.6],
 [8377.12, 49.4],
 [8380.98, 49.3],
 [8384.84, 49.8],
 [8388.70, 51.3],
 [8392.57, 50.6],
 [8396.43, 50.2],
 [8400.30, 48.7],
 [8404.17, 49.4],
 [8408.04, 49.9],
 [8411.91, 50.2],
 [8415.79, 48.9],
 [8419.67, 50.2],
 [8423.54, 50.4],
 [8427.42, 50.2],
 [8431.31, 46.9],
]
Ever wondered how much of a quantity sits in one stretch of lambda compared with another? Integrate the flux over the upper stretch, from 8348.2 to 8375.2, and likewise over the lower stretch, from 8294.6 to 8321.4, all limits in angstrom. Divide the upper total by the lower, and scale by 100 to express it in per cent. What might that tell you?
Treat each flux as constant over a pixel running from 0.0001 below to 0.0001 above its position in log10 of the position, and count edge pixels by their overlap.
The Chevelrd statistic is 101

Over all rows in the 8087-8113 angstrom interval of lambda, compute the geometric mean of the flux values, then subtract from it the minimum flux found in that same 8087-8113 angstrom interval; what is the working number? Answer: 1.7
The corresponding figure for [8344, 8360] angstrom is 2.0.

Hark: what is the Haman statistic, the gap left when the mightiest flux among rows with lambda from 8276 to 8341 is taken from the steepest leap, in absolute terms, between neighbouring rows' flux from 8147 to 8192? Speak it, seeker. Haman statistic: -49.2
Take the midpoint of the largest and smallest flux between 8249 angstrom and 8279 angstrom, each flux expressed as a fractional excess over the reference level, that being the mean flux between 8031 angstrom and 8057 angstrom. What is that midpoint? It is 0.06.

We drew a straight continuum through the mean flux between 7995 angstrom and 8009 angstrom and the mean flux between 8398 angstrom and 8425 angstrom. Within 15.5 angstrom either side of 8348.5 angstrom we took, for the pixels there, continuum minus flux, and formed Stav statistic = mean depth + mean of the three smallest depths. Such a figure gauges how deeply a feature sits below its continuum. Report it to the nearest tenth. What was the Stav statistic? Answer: -1.3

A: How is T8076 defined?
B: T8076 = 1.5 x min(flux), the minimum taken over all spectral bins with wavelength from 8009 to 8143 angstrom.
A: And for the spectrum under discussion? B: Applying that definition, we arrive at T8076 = 67.5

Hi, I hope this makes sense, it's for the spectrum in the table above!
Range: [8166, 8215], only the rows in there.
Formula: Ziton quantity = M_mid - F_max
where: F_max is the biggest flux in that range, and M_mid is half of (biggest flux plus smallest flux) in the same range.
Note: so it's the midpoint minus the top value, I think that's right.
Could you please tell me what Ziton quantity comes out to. -1.60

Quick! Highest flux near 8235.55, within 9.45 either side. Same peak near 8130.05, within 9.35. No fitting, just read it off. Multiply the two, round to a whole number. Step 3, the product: 2420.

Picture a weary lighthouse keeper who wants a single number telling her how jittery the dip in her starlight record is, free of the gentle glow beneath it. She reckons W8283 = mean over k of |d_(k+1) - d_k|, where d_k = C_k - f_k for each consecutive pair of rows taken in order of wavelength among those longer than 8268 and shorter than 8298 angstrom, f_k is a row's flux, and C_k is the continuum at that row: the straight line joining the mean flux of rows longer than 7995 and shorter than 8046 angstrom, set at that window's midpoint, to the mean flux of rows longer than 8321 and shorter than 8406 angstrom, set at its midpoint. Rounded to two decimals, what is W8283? 1.14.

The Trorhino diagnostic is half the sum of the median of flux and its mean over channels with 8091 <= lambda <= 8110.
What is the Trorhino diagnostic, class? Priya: 47.0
